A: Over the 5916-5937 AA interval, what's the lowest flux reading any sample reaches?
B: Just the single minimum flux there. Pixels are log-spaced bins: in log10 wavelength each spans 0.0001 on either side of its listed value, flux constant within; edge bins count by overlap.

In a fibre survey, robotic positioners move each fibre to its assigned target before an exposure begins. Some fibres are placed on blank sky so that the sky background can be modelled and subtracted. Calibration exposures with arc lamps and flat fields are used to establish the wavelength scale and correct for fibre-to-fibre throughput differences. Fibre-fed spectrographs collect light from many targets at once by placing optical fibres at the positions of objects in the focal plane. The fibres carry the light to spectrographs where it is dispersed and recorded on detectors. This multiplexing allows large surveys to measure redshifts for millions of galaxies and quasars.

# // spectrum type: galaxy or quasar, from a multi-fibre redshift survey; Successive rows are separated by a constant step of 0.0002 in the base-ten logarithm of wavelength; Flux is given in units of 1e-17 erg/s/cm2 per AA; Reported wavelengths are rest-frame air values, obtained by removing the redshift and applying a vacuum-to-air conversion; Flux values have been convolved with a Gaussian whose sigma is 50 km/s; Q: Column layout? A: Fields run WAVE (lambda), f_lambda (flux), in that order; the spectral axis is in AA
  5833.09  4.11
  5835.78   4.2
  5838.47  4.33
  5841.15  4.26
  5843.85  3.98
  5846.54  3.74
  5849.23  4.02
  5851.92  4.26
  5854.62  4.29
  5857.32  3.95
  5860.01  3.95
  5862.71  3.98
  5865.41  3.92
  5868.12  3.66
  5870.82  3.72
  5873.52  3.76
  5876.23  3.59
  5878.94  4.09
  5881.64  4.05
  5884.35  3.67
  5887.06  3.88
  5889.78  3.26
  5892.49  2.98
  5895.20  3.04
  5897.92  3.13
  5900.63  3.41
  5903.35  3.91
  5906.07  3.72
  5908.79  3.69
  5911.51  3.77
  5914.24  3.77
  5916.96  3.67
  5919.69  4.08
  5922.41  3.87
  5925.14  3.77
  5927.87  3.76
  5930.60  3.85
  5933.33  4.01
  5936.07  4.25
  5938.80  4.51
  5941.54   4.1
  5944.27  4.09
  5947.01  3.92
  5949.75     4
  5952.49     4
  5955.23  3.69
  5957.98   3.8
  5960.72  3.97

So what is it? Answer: 3.67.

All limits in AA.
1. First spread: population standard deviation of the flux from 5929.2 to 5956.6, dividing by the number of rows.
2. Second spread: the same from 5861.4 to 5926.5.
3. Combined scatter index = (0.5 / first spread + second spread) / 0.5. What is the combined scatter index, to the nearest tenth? 5.3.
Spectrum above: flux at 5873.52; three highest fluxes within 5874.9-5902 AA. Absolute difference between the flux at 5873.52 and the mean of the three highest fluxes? 0.25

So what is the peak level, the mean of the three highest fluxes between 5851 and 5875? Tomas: 4.18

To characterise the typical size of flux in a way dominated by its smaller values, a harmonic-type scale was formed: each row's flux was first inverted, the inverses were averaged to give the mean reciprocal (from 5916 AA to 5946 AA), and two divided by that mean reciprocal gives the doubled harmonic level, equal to 7.97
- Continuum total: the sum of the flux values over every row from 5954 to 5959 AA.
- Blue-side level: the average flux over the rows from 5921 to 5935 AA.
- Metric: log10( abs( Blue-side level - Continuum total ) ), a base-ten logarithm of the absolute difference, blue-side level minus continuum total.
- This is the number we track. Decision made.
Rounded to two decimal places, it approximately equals 0.56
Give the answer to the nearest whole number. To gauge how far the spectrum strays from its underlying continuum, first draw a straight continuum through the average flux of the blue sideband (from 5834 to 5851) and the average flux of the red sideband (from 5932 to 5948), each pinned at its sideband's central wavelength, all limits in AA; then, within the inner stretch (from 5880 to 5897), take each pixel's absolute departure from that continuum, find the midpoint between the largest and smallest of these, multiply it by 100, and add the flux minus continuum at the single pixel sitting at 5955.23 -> 60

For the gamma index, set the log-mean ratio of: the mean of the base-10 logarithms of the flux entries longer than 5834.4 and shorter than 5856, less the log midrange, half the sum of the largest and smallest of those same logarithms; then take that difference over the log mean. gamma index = 0.018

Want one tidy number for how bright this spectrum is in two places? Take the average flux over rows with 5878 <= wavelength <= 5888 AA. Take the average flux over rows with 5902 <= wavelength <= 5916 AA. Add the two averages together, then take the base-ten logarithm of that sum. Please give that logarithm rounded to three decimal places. 0.886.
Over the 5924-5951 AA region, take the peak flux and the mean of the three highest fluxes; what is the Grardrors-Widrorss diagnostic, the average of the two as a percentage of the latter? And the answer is 103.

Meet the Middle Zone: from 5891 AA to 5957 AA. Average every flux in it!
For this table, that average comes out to 3.79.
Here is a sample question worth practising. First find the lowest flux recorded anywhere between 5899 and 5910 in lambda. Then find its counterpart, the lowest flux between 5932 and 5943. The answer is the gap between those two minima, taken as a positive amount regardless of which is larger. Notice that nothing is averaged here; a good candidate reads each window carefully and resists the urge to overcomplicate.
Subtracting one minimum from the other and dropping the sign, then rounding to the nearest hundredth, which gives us 0.60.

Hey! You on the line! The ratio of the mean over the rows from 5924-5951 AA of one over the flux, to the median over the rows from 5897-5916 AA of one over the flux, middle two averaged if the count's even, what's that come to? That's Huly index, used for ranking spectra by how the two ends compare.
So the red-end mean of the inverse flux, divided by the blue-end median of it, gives 0.93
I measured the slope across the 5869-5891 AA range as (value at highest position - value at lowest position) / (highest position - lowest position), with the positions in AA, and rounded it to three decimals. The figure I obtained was -0.024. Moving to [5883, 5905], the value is 0.013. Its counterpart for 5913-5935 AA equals 0.013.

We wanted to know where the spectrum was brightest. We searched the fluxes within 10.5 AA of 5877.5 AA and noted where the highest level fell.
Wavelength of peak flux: 5878.94 AA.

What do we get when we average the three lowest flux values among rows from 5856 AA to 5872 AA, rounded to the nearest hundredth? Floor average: 3.77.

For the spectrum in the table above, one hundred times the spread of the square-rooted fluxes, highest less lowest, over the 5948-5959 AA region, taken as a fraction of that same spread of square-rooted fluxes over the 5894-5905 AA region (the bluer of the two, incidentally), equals 34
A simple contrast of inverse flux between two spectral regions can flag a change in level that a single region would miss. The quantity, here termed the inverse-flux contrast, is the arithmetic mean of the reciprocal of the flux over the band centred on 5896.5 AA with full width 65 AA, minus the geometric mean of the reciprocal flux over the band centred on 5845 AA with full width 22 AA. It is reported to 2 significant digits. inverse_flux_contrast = 0.032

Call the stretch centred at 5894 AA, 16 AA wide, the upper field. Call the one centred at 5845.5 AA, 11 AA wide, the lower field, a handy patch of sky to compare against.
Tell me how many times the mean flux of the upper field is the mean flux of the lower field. 0.82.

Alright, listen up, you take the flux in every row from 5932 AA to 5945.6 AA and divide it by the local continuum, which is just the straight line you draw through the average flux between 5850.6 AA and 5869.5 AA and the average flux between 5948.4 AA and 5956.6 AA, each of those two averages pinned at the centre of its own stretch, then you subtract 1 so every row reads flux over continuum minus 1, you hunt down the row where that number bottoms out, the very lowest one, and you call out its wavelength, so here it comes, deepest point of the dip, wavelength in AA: 5933.33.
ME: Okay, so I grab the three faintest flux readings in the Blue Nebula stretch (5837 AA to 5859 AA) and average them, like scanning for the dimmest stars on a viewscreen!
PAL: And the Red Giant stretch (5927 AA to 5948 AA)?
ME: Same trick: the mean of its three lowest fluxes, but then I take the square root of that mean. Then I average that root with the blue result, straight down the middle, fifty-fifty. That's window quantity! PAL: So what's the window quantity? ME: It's 2.93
